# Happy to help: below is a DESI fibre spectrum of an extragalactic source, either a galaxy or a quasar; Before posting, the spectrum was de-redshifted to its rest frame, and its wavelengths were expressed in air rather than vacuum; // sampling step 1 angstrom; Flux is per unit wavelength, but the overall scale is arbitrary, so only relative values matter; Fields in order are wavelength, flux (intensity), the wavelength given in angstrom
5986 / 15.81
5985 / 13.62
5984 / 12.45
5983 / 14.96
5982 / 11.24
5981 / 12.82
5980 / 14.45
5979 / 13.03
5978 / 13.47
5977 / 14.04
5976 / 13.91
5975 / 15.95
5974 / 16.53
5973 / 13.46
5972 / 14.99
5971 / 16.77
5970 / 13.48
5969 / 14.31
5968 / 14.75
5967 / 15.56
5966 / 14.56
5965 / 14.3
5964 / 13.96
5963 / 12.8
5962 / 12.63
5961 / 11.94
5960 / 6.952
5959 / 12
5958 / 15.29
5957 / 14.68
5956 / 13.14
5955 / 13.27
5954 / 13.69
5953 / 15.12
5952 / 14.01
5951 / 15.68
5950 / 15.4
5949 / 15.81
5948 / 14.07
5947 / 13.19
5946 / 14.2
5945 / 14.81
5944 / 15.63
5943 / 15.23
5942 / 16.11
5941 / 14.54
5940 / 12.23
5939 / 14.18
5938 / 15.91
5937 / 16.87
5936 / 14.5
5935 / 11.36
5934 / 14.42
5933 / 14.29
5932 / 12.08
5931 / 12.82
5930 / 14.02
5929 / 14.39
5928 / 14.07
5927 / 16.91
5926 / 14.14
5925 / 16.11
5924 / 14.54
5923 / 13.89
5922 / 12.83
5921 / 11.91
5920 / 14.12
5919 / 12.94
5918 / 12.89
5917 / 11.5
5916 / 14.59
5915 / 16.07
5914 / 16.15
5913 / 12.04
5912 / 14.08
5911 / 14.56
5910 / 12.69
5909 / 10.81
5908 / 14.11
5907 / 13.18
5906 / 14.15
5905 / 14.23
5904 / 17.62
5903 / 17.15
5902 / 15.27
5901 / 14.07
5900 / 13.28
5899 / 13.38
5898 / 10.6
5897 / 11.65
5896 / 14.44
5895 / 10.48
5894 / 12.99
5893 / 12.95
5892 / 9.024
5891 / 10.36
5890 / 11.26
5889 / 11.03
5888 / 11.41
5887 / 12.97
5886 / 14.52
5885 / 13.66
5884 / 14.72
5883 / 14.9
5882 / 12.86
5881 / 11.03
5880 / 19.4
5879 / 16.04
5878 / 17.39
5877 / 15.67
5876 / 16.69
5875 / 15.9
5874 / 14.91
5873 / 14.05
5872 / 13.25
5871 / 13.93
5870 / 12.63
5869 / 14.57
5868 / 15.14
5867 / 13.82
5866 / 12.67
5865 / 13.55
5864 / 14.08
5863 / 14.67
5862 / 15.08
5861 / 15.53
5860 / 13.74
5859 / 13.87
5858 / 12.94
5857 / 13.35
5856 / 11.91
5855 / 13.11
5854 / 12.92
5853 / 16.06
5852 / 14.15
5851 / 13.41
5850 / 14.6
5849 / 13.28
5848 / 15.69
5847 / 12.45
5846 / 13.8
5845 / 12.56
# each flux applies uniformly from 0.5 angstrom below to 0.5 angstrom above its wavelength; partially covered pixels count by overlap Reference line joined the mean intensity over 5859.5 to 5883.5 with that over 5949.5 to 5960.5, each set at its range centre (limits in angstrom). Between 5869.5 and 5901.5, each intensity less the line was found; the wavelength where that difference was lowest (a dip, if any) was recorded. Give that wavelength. 5892 angstrom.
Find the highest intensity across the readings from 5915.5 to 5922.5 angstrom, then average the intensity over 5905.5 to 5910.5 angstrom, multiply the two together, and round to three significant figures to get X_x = 189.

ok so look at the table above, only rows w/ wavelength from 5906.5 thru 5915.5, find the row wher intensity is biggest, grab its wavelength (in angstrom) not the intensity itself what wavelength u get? 5914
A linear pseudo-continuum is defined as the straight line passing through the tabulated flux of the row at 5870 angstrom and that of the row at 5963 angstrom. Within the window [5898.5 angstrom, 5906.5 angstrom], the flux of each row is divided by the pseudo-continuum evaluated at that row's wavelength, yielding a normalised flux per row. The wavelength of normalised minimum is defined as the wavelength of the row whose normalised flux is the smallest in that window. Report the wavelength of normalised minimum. 5900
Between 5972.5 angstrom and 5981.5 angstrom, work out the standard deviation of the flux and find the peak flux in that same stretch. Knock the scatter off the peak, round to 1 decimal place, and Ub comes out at 15.3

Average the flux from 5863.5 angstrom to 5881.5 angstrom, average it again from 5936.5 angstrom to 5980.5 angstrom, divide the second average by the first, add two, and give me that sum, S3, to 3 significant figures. 2.97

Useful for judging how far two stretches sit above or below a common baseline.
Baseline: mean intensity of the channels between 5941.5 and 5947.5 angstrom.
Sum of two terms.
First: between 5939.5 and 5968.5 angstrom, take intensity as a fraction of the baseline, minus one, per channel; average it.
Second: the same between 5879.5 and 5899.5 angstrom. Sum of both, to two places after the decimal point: -0.21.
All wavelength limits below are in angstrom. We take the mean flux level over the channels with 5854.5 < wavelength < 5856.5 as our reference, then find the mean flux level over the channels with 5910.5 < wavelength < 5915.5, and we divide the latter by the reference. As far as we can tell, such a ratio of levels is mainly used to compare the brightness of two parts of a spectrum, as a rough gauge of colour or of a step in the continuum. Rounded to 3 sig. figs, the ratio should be 1.17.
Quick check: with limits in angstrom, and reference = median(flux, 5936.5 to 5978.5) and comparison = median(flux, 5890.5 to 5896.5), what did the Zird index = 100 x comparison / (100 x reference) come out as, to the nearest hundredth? 0.82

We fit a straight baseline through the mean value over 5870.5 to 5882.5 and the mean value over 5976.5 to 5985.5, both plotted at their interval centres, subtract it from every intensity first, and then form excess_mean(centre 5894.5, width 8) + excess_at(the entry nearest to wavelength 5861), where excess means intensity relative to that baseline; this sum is -3.1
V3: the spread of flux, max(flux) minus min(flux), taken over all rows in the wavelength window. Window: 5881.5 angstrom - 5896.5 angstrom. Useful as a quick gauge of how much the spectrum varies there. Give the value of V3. 5.9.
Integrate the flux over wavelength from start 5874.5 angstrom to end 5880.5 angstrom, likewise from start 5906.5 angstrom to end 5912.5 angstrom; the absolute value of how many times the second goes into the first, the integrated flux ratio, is 1.27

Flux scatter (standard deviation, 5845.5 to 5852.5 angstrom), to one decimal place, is 1.0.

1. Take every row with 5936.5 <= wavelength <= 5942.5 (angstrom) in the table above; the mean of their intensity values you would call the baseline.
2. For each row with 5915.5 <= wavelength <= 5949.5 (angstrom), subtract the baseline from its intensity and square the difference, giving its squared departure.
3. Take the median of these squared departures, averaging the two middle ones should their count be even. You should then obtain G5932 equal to 0.85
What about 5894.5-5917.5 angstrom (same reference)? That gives 2.54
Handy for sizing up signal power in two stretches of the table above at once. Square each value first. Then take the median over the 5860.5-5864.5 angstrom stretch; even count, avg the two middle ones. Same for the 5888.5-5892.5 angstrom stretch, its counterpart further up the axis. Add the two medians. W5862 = 336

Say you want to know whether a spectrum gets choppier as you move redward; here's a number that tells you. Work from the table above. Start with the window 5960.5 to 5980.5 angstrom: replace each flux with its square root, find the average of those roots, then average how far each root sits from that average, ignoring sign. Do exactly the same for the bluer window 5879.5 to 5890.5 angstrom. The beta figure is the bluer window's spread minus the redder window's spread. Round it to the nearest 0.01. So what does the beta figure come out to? 0.12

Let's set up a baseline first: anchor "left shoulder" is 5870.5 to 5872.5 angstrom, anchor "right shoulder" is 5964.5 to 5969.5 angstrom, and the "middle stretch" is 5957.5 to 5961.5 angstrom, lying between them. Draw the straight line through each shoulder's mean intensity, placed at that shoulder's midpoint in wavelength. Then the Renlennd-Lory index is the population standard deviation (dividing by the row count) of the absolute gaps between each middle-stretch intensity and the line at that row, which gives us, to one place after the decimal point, 2.6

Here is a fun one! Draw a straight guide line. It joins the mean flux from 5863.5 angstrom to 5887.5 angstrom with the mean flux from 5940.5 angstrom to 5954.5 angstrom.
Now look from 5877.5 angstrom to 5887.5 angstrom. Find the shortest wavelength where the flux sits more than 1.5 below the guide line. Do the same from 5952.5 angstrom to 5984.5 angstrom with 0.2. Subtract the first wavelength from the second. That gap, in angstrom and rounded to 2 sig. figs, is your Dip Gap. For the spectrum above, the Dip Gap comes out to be 73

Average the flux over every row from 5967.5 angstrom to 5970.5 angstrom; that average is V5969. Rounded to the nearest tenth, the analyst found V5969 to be 14.2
